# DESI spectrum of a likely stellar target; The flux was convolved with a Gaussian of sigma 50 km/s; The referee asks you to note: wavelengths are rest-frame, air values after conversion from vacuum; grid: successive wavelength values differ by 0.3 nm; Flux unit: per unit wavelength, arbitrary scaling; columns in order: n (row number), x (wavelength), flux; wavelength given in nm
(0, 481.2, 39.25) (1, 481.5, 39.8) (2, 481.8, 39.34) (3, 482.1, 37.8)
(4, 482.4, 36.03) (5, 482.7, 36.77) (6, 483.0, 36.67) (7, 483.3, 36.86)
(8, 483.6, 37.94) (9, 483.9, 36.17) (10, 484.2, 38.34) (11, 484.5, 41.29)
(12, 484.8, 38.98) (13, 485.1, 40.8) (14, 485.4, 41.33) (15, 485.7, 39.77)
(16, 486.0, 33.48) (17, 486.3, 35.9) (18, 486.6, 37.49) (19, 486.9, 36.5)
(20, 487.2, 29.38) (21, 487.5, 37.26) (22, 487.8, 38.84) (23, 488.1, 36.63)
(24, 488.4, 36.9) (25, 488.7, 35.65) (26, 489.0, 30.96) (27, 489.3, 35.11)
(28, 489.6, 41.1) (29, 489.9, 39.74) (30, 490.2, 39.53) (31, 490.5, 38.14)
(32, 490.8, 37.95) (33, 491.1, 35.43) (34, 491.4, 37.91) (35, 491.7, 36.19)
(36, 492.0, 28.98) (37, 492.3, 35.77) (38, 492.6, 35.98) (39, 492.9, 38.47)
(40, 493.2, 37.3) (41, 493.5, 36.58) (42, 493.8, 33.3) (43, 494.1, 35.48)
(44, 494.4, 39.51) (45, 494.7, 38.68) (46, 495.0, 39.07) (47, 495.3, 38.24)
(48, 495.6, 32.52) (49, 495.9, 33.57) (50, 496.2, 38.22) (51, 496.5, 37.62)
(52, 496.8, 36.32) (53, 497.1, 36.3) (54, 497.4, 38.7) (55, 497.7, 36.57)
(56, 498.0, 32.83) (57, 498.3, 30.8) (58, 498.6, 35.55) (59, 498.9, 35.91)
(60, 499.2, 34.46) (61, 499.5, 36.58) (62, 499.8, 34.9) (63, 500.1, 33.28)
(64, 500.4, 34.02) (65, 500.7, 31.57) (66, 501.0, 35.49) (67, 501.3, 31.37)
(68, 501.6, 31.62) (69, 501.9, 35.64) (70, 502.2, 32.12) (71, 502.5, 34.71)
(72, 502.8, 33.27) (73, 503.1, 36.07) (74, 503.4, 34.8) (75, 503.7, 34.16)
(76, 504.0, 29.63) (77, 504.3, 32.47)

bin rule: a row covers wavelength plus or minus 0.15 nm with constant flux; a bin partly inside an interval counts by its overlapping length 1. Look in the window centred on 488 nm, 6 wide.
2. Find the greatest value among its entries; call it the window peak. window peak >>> 41.33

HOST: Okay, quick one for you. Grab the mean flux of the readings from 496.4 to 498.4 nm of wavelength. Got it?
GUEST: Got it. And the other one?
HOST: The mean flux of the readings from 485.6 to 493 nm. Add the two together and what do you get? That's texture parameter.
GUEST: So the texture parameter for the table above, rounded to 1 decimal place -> 72.0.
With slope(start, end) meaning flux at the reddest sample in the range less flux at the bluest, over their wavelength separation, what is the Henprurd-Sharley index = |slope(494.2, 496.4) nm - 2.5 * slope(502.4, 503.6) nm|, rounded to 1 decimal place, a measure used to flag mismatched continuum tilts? 1.0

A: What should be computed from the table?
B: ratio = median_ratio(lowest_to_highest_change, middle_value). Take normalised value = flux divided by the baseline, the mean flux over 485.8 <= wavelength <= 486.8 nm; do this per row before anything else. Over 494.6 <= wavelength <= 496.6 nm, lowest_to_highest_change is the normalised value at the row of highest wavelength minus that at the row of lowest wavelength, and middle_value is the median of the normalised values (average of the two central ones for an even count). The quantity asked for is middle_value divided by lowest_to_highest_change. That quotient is -36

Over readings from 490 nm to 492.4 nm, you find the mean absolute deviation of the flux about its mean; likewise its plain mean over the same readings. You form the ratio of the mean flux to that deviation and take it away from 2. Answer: -15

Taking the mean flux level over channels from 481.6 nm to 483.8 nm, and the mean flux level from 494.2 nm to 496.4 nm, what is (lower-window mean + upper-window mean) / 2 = 37.23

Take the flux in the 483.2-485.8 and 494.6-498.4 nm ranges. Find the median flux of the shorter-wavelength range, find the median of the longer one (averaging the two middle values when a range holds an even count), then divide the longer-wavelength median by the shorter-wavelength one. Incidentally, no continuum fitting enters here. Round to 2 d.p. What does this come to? 0.94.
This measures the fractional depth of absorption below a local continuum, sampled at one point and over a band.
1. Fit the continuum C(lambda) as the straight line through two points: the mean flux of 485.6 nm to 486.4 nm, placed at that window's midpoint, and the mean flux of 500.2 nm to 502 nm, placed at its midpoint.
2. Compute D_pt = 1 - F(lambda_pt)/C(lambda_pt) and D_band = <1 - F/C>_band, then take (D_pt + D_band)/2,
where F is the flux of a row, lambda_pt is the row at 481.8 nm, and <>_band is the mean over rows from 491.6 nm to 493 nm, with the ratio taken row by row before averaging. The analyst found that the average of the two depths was -0.03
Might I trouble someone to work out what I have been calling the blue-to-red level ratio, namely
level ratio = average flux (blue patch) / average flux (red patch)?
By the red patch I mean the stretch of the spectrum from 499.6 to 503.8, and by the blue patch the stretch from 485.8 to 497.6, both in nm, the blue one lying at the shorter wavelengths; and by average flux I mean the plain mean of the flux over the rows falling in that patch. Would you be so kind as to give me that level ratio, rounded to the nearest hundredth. 1.08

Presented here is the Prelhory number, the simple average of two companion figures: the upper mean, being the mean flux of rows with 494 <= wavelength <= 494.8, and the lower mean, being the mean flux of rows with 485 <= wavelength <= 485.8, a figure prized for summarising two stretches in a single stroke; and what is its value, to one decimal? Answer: 39.3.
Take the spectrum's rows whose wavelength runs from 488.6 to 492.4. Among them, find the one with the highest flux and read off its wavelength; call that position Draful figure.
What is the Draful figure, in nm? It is 489.6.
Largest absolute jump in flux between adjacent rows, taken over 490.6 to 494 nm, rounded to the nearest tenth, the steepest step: 7.2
